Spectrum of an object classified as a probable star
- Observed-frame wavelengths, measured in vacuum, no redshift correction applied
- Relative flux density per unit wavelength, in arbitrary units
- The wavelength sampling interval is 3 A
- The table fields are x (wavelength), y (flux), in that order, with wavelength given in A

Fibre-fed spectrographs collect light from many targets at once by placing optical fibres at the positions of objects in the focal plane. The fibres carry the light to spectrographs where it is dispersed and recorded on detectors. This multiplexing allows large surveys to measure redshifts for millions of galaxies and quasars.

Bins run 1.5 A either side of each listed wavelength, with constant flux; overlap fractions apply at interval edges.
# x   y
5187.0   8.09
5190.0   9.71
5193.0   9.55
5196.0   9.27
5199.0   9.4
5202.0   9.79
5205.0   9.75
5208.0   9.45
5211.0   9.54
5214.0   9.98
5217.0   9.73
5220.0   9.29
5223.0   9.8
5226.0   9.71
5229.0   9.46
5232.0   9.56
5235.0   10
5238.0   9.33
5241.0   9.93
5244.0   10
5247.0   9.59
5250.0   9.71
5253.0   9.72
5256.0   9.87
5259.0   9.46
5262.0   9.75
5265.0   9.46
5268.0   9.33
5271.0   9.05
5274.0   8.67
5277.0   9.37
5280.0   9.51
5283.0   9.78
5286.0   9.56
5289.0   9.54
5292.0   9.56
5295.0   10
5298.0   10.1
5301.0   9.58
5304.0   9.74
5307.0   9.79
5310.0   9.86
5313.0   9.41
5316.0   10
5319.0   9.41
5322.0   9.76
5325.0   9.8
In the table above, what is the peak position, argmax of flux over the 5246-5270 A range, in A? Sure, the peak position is 5256.0 A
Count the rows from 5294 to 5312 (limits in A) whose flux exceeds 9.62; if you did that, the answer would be 5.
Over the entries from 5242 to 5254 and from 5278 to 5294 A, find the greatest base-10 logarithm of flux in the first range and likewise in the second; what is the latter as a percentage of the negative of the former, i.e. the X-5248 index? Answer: -99.0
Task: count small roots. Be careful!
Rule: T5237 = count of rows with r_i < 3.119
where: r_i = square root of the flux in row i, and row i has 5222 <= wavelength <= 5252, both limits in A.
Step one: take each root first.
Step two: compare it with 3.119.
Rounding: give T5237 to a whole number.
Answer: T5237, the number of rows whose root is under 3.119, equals 6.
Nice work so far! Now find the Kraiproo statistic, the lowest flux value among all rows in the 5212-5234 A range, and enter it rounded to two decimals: 9.29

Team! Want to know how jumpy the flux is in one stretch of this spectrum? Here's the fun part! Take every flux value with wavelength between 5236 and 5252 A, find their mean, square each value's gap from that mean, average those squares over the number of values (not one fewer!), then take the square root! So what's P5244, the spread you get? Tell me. 0.241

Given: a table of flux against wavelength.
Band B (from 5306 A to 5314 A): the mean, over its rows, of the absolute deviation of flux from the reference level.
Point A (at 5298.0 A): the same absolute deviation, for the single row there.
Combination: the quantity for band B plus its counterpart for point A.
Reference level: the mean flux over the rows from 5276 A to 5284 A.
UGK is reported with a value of 0.78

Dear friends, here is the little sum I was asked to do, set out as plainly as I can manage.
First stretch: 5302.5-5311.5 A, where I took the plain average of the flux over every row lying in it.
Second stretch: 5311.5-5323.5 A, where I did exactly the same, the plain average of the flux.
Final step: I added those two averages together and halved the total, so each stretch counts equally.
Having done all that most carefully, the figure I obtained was 9.72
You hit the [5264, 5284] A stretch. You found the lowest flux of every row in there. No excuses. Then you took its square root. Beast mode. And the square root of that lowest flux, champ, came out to 2.94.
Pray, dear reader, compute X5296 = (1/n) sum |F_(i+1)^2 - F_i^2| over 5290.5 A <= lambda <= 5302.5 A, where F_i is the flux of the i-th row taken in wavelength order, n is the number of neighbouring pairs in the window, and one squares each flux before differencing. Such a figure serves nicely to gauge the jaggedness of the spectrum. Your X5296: 7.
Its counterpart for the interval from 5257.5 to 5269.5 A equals 5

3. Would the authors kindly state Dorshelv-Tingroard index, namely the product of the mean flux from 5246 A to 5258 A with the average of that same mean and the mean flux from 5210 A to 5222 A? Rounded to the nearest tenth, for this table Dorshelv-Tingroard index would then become 94.1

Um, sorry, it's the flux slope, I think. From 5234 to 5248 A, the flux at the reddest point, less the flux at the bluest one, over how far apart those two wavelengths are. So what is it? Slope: -0.034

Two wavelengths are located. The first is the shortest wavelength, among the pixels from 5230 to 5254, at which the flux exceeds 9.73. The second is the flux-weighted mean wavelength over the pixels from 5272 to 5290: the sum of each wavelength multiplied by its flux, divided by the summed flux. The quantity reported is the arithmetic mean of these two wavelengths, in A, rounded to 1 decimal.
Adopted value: 5258.3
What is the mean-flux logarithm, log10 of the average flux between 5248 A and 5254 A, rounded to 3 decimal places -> 0.987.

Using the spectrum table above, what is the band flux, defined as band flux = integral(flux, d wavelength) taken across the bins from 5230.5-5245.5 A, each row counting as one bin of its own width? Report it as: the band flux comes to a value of 146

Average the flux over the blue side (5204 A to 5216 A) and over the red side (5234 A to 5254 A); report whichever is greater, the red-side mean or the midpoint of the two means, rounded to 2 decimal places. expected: 9.75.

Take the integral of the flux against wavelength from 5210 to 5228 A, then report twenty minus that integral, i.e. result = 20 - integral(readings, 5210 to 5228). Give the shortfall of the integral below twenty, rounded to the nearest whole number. -154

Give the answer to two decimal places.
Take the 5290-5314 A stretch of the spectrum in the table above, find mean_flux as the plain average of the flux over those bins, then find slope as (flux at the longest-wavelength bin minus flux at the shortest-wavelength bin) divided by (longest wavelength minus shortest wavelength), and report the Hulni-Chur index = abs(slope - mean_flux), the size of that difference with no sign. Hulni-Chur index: 9.76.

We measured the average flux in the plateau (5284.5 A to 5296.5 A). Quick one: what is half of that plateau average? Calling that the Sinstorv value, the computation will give 4.83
